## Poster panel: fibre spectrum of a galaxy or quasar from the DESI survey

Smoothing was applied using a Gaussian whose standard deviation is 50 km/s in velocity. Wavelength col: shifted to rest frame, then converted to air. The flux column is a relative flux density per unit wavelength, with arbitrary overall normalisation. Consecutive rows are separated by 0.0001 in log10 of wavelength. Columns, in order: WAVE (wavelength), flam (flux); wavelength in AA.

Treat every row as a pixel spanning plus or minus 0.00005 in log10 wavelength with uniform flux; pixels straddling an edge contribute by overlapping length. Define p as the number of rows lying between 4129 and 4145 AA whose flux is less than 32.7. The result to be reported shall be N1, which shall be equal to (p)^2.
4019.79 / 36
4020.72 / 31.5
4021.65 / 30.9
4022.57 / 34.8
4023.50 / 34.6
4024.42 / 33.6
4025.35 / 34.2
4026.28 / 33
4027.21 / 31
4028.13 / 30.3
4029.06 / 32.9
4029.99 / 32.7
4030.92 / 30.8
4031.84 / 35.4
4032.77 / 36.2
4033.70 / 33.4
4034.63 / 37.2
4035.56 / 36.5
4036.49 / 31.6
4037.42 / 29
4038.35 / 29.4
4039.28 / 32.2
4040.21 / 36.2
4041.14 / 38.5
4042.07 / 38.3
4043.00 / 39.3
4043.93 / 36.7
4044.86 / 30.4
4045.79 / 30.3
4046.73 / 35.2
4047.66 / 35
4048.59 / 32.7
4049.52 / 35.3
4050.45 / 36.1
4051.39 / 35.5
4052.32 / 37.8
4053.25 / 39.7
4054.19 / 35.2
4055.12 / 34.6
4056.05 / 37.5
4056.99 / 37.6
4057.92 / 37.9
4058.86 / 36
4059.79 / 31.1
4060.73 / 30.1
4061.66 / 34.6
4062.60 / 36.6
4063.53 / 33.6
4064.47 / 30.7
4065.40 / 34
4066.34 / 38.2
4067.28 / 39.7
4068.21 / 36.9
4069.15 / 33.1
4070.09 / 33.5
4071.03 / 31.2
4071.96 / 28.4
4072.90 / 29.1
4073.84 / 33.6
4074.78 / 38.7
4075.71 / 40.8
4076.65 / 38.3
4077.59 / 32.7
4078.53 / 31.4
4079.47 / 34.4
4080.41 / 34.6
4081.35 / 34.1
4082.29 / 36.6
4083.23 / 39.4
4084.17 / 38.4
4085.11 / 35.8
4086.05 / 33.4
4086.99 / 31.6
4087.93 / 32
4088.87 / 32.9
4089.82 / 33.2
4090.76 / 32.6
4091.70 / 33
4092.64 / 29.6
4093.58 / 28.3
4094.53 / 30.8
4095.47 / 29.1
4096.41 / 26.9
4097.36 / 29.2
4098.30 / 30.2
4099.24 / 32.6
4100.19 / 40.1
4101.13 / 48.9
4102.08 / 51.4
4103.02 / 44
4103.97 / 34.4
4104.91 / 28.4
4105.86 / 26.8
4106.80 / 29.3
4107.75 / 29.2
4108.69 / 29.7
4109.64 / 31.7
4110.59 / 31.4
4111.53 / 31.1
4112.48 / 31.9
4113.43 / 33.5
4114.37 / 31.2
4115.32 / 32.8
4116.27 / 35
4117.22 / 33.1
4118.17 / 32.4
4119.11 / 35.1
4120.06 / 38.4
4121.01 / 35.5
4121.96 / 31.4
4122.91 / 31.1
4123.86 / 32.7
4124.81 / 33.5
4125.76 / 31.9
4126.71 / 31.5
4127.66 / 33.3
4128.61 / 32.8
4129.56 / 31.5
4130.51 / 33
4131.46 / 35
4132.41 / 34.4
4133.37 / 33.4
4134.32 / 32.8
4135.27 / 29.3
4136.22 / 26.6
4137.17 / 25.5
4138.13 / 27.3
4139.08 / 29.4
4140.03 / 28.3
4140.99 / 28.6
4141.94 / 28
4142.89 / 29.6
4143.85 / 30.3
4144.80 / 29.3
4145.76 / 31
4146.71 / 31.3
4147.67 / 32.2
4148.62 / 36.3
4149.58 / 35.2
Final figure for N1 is 144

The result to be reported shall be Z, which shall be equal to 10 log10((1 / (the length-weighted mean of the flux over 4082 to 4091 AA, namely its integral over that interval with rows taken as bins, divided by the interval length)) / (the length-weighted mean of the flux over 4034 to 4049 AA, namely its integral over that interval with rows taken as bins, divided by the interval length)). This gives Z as -30.7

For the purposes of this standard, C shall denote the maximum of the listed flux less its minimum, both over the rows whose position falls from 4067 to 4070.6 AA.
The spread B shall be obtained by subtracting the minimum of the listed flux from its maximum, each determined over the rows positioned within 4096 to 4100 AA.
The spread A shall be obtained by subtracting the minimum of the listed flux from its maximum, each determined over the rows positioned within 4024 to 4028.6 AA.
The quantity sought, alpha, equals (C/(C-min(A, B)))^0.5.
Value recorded 1.56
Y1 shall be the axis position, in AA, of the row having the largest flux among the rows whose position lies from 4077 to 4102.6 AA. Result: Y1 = 4102.08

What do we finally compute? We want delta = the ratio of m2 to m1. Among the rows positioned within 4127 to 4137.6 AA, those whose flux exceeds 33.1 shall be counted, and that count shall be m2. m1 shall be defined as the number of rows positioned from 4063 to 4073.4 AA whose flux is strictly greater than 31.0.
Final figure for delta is 0.5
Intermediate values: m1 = 8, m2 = 4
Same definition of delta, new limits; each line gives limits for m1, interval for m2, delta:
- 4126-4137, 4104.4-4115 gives 0.1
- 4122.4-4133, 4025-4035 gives 0.5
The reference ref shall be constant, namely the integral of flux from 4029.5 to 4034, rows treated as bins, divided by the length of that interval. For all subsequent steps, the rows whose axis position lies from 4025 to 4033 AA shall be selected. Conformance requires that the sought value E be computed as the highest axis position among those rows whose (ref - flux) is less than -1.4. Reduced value 4032.77 AA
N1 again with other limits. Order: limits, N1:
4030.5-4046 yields 49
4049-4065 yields 9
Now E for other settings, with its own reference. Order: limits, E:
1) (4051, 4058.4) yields 4057.92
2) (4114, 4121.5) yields 4121.01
